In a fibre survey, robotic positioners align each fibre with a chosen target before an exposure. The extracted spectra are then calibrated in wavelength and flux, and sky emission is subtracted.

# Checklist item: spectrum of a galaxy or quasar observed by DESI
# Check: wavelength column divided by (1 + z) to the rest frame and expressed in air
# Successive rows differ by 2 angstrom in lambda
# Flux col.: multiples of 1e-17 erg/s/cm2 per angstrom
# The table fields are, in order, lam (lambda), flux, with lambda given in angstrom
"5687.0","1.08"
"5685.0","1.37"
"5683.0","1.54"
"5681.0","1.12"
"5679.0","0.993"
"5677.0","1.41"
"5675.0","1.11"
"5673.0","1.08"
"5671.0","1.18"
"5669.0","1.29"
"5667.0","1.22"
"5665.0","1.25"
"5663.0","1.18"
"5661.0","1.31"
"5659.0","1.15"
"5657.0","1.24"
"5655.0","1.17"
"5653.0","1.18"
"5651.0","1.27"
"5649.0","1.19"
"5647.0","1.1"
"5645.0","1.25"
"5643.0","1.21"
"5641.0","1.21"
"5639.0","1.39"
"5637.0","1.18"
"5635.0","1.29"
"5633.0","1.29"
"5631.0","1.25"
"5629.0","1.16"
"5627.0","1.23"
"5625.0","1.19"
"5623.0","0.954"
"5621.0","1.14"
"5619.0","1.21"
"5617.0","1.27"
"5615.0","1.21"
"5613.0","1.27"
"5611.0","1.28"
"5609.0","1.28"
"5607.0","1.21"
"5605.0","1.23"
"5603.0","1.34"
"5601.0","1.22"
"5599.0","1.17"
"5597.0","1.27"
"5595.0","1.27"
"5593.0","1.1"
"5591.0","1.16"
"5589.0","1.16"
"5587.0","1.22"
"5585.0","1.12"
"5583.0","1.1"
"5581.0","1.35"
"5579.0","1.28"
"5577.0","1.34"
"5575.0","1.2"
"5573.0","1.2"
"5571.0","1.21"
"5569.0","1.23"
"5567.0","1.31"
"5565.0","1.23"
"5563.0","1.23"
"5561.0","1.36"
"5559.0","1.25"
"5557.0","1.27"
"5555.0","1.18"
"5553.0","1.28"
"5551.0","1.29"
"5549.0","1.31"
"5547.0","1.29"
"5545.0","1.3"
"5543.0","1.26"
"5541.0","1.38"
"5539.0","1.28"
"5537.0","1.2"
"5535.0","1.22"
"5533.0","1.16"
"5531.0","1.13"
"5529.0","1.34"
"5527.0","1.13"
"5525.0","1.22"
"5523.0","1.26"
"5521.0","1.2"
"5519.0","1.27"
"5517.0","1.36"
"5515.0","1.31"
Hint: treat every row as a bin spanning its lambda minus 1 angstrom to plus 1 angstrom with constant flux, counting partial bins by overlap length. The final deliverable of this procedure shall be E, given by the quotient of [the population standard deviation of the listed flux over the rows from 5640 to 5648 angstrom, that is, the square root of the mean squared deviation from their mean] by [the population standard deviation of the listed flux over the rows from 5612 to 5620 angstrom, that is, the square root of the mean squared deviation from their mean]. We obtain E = 1.9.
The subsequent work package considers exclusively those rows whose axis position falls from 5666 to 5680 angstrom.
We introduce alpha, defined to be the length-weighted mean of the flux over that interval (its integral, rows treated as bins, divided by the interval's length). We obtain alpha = 1.18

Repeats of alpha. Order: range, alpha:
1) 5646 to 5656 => 1.18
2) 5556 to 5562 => 1.29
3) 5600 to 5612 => 1.26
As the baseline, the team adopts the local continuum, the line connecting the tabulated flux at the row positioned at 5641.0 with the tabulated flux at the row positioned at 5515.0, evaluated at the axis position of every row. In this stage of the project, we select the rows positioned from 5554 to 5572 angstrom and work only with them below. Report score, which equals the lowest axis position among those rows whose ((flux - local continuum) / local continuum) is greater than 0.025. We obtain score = 5561.0 angstrom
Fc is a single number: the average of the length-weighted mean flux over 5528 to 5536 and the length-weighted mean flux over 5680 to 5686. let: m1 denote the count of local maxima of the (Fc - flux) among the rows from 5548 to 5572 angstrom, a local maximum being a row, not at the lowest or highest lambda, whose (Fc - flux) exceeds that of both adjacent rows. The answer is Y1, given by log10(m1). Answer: 0.30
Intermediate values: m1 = 2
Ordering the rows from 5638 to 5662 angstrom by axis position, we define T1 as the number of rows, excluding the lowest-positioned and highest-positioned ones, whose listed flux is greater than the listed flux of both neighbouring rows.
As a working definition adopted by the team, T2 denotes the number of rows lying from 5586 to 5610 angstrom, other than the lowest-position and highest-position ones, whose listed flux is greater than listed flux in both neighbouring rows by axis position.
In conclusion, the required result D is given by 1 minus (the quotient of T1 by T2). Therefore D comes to -2.0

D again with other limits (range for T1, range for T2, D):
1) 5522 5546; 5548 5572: 0.0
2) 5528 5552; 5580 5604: -3.0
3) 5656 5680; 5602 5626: -3.0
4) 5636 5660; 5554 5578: -0.3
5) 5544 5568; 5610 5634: -0.5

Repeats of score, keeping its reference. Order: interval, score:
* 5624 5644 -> 5631.0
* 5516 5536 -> 5517.0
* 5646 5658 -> 5651.0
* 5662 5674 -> 5665.0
